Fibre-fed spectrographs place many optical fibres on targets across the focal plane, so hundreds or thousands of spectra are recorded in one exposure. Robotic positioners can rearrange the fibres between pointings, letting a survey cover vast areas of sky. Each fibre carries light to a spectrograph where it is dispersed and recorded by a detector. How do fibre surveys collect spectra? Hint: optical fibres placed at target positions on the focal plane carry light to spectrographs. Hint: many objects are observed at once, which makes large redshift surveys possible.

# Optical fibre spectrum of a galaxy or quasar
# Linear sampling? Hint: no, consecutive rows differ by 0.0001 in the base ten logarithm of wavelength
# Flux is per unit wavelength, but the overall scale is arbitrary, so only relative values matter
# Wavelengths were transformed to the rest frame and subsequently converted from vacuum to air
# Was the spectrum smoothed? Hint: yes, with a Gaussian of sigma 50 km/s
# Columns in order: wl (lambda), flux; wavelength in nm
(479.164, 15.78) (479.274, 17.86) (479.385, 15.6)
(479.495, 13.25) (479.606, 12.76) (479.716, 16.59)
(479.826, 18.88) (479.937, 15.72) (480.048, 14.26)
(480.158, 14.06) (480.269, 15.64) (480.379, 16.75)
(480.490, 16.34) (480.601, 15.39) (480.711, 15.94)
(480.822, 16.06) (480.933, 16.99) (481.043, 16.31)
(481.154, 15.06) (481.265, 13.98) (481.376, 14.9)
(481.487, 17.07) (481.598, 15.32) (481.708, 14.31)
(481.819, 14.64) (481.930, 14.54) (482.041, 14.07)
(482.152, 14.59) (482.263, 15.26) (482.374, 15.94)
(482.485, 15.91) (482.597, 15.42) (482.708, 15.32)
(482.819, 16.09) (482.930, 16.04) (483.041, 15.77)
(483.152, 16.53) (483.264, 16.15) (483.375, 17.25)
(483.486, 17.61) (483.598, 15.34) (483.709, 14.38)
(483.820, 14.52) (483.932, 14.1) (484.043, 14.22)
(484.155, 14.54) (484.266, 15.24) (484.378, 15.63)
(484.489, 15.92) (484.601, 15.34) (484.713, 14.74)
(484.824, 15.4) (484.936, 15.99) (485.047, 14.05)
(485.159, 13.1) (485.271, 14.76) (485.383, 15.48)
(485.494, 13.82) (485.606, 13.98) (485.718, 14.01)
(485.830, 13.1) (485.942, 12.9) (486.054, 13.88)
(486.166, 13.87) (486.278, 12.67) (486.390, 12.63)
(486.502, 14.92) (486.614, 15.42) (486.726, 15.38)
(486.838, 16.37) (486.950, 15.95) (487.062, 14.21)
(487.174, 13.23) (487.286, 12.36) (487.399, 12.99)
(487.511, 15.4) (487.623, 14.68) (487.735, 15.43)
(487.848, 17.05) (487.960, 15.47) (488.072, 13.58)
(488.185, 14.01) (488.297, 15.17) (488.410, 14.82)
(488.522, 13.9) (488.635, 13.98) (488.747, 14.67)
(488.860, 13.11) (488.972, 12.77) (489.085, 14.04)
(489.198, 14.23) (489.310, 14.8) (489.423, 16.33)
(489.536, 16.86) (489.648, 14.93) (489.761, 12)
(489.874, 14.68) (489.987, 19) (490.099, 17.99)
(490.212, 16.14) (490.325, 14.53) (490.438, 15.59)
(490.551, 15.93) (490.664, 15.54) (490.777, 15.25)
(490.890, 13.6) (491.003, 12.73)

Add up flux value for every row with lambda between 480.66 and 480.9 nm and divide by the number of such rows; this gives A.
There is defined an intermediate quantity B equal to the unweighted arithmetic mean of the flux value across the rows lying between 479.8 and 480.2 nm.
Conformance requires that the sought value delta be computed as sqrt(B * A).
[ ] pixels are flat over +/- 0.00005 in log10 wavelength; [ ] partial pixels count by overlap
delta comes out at 15.9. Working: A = 16.0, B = 15.7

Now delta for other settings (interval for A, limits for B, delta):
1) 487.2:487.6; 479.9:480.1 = 14.3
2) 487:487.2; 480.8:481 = 15.1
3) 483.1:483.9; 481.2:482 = 15.5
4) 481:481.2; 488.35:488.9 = 14.9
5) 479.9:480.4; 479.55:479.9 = 15.7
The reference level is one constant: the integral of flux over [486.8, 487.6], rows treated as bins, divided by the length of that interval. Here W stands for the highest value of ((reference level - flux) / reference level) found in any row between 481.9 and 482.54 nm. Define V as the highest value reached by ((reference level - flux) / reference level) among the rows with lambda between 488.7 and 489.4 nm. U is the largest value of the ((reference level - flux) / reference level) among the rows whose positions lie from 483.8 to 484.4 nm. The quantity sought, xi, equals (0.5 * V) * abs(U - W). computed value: 0.0001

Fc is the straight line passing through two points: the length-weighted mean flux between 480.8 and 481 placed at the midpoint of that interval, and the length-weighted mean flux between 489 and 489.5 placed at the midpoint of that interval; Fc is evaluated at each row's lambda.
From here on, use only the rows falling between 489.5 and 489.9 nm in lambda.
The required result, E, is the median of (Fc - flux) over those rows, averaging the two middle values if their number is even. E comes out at -0.12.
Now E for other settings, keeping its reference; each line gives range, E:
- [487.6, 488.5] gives -0.01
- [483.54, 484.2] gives 1.55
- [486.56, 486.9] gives -0.05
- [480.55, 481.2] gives 0.66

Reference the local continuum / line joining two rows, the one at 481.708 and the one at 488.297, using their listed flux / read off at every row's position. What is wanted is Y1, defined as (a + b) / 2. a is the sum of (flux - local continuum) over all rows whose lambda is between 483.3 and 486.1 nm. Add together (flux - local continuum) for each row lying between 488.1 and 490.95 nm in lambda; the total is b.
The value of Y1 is -4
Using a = 2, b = -9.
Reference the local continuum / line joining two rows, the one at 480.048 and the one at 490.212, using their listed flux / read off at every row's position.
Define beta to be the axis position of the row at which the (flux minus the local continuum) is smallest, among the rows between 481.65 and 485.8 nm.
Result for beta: 485.159 nm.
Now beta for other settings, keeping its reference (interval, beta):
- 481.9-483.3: 482.041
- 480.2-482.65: 482.041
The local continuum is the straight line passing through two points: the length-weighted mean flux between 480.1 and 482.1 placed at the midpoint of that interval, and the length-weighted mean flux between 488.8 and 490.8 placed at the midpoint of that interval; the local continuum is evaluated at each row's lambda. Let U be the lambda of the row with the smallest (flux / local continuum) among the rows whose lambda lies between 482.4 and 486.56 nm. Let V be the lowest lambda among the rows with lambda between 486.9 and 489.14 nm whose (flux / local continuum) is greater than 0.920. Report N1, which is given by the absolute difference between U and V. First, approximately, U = 486.390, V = 486.950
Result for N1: 0.56 nm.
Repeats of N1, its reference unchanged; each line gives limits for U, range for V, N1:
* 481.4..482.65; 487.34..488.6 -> 5.47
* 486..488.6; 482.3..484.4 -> 4.91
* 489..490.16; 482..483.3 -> 7.61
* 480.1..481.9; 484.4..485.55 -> 3.22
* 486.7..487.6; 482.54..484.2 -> 4.69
